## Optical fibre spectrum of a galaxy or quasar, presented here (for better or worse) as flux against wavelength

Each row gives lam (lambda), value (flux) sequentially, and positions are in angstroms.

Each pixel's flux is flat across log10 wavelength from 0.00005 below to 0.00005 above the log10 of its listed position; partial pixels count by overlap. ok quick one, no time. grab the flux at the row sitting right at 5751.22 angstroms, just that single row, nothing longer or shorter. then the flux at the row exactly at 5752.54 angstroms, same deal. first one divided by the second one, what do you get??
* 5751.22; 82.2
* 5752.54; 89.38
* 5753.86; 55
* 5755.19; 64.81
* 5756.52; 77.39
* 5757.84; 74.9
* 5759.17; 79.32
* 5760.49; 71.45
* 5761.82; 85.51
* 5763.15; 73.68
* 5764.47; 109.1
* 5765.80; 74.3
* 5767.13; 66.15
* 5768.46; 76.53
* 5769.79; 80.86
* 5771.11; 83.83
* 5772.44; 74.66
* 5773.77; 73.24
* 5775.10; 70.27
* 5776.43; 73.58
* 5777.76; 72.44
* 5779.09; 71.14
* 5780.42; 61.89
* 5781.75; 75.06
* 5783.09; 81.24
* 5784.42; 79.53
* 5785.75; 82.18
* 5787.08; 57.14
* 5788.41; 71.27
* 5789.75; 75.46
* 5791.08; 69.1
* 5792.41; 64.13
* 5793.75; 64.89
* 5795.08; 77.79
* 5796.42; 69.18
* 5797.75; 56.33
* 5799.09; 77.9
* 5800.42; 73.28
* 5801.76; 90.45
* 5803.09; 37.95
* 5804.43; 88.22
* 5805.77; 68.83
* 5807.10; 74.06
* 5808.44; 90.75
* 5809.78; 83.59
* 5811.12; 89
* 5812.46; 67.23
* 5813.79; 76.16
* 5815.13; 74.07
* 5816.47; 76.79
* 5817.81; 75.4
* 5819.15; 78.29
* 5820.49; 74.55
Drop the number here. 0.92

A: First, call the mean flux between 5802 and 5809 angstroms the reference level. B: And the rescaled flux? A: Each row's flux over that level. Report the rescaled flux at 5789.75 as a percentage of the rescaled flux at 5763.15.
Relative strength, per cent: 102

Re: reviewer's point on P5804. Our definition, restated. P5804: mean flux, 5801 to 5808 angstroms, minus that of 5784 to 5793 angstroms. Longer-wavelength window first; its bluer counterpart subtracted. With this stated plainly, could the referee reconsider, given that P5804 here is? 1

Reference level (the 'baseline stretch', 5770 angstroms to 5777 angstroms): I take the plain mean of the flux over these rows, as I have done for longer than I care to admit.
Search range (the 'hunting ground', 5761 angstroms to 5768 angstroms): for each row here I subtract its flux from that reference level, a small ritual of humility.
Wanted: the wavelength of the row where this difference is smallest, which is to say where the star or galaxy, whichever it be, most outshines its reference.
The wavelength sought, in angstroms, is 5764.47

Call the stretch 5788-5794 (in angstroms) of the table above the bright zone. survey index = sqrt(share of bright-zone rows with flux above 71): 0.63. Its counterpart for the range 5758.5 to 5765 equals 1.00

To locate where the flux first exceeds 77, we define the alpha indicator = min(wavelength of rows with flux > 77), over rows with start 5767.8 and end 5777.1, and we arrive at 5769.79 angstroms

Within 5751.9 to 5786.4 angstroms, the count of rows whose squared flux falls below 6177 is 17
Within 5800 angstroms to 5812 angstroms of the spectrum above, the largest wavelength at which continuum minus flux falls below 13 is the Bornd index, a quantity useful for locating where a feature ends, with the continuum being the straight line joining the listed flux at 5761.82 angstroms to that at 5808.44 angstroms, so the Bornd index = 5811.12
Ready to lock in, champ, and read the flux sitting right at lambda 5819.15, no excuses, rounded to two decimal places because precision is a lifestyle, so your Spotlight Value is 78.29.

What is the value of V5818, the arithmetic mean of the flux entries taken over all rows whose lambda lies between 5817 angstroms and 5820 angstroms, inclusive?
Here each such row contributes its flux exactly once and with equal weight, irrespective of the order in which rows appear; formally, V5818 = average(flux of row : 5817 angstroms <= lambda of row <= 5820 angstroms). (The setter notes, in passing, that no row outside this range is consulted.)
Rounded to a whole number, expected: 77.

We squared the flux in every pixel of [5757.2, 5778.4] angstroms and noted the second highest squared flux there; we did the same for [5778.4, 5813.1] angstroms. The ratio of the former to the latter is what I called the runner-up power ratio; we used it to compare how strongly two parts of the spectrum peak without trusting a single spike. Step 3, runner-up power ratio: 0.89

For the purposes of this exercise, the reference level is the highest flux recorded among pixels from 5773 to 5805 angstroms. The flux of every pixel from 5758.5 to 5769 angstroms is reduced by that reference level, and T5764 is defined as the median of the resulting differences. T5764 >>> -15.0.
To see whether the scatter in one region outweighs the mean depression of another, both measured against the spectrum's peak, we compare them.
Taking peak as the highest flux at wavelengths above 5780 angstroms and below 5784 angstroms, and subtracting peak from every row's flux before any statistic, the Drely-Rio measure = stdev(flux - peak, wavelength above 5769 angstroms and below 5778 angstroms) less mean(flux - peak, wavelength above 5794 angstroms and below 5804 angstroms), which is 17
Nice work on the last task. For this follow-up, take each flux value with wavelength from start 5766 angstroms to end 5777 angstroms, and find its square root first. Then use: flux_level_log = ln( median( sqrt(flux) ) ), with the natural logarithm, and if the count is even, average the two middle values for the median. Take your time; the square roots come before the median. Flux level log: 2.15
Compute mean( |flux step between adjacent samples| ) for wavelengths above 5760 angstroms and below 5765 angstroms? 20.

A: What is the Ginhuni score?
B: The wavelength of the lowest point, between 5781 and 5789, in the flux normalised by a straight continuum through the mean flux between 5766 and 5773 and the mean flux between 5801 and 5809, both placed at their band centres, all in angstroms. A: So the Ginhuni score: 5787.08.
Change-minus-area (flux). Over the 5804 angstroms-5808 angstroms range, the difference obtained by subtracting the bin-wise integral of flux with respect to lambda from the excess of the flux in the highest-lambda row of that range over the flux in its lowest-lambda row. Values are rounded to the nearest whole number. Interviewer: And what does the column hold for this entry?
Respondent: -323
